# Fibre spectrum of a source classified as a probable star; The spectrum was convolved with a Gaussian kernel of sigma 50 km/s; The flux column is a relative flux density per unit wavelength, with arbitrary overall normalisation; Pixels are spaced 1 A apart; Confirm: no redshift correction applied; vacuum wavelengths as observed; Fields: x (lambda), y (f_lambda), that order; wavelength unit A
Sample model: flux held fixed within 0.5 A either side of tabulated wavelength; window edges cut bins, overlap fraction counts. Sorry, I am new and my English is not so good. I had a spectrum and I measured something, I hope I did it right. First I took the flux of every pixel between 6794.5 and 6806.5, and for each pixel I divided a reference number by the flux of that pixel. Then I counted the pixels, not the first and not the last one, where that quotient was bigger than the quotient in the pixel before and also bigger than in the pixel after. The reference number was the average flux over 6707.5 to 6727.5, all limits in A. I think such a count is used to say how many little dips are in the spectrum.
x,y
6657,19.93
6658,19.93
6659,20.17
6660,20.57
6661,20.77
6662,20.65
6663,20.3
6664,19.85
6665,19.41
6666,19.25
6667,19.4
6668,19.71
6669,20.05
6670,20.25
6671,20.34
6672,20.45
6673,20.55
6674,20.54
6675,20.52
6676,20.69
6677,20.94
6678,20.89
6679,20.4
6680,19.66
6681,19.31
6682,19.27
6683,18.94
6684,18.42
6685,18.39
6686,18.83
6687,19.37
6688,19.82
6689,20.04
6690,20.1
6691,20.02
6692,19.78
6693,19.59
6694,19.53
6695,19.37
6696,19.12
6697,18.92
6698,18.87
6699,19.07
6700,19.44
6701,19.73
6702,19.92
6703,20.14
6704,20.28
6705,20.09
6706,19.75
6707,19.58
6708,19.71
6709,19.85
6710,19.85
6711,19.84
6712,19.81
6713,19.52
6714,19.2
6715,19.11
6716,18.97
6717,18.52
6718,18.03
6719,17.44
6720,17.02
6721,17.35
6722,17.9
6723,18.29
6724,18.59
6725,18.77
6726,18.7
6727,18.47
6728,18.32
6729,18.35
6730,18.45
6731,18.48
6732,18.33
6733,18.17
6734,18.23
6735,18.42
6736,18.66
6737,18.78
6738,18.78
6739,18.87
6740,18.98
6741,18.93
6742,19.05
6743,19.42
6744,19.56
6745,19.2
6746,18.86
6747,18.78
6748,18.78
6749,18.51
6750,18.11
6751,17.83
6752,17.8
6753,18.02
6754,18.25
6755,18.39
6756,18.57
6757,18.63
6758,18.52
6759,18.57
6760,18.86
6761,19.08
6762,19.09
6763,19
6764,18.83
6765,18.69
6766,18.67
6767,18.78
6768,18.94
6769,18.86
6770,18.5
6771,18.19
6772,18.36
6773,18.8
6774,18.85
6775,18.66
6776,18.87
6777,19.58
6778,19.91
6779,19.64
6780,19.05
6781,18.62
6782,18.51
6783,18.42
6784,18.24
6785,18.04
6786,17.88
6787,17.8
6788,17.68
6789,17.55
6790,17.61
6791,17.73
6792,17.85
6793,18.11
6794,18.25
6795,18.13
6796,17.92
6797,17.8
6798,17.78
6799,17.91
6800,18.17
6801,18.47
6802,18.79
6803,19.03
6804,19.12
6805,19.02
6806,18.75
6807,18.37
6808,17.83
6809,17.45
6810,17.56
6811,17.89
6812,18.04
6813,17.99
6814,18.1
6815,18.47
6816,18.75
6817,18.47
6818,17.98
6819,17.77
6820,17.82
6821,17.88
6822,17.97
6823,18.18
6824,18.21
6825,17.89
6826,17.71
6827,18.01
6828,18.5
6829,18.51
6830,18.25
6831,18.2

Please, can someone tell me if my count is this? 1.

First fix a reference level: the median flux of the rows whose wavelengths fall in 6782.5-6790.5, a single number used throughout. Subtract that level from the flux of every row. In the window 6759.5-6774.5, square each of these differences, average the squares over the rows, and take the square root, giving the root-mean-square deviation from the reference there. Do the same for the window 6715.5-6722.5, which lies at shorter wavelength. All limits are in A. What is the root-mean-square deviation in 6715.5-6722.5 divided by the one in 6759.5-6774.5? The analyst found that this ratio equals 0.7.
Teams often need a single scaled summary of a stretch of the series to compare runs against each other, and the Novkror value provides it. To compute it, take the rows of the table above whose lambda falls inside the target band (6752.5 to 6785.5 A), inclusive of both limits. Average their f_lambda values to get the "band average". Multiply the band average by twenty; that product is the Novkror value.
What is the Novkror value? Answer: 375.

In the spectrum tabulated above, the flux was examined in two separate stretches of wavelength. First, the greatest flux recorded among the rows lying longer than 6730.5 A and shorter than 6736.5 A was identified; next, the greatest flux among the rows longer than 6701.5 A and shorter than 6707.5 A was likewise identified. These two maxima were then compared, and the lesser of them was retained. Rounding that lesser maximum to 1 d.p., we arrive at 18.7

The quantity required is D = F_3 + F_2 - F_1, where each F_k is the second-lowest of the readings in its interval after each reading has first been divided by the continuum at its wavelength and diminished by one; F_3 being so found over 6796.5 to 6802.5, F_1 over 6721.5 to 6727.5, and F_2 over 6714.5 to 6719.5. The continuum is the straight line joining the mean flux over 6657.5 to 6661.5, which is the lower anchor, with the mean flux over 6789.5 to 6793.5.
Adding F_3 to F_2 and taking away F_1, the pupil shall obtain -0.014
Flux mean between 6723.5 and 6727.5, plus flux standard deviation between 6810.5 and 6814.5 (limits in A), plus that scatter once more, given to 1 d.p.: 18.8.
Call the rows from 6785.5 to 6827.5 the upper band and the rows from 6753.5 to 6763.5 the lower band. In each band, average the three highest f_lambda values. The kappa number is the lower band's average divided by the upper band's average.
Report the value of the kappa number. 1.00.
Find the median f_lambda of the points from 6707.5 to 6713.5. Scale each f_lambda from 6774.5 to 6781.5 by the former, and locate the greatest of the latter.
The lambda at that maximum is 6778 A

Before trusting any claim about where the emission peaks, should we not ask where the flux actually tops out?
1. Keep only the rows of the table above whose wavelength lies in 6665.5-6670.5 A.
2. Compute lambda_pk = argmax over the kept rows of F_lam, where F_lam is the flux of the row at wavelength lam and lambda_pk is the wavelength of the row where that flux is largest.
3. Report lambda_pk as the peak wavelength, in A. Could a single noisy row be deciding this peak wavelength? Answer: 6670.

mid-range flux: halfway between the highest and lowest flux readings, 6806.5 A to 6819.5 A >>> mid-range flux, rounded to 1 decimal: 18.1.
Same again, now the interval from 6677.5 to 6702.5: 19.6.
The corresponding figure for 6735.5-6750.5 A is 18.8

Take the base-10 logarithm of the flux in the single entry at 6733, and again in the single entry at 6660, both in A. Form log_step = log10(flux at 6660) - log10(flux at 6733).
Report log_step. 0.054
